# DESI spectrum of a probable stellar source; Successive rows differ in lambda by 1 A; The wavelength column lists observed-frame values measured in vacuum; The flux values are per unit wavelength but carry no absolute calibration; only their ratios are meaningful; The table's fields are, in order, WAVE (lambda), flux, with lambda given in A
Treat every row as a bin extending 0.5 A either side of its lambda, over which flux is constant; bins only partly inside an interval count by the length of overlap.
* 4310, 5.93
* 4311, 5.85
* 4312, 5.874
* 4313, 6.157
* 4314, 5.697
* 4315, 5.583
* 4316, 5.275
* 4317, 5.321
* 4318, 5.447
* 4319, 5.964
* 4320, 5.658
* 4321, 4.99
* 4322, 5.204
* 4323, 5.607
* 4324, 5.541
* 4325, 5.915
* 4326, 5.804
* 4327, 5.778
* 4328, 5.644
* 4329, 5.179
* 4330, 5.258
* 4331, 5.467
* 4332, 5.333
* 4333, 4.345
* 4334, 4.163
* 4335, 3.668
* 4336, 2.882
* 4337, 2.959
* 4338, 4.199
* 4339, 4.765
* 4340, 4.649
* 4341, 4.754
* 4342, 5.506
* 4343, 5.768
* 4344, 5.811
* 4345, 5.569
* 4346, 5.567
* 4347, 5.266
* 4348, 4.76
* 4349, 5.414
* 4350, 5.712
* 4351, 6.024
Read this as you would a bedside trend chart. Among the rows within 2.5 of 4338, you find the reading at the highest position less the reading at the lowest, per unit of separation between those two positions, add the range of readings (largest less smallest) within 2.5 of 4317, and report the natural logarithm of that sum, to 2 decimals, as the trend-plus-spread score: 0.12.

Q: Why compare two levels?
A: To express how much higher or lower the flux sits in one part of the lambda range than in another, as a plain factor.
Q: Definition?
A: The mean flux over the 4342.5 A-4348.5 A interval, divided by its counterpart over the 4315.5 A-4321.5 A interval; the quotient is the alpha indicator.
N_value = 1.0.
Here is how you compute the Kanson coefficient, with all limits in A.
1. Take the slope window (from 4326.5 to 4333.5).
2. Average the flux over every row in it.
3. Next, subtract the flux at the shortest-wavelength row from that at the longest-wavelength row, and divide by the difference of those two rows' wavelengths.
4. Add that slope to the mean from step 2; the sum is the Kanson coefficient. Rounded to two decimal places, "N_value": 5.05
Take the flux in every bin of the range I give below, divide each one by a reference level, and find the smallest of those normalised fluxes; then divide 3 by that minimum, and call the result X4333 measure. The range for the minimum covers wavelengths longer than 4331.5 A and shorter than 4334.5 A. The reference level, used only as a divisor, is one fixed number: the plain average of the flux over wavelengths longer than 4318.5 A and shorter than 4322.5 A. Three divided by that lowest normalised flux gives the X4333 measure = 3.93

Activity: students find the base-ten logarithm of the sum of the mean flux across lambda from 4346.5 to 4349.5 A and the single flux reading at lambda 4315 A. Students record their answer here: 1.03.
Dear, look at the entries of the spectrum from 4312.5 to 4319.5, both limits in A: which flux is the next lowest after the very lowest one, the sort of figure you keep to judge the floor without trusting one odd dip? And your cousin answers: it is 5.321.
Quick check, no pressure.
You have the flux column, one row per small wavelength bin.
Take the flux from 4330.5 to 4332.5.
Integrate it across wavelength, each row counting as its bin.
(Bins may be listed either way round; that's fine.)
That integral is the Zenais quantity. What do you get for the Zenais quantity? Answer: 10.8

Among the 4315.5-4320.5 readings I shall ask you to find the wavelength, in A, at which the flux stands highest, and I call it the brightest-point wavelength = 4319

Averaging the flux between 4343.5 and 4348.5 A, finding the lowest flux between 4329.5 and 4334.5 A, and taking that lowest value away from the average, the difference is 1.2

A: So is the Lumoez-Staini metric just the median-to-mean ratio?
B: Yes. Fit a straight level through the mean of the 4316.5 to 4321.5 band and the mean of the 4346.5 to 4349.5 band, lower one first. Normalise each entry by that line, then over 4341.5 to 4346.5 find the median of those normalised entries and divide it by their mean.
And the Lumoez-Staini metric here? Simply 0.991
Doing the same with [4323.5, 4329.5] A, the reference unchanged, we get 1.014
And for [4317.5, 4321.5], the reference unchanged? 1.006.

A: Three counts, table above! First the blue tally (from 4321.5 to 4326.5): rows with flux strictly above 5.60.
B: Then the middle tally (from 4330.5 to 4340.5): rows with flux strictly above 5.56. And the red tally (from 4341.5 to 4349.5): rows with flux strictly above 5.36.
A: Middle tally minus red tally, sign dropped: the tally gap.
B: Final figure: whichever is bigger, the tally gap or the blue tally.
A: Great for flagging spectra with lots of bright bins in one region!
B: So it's 6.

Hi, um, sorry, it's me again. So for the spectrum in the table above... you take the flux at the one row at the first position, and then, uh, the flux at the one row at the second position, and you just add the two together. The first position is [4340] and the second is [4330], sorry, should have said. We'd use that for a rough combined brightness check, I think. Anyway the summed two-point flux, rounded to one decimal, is 9.9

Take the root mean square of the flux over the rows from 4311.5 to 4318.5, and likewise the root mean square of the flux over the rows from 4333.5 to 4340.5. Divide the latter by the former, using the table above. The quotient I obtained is 0.70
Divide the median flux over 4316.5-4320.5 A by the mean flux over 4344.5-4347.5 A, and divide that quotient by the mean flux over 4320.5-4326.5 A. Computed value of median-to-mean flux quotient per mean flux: 0.184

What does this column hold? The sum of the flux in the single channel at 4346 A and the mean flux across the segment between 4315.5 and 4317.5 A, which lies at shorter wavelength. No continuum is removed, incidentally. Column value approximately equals 10.9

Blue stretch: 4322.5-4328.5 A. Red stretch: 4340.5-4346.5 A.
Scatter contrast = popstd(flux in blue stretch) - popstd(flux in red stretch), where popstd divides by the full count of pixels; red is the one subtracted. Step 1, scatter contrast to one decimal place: -0.2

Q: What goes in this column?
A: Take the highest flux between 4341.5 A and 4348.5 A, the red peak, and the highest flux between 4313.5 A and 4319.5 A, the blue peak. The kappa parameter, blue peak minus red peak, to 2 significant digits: 0.15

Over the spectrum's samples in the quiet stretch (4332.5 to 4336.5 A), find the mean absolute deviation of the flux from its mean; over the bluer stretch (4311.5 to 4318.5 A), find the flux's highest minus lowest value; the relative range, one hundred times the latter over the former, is 180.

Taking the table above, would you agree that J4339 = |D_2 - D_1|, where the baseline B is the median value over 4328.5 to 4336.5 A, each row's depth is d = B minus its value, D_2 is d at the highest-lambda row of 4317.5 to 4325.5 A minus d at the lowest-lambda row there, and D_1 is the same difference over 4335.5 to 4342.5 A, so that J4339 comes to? 2.16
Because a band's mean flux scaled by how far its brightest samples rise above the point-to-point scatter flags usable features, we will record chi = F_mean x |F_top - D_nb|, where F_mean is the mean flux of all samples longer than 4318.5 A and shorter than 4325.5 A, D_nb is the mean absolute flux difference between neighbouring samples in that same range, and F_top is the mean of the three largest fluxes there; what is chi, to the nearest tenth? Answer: 30.6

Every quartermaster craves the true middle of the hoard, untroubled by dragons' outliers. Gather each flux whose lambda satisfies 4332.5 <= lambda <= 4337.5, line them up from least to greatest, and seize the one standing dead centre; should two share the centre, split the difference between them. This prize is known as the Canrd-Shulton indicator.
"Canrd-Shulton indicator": 3.7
